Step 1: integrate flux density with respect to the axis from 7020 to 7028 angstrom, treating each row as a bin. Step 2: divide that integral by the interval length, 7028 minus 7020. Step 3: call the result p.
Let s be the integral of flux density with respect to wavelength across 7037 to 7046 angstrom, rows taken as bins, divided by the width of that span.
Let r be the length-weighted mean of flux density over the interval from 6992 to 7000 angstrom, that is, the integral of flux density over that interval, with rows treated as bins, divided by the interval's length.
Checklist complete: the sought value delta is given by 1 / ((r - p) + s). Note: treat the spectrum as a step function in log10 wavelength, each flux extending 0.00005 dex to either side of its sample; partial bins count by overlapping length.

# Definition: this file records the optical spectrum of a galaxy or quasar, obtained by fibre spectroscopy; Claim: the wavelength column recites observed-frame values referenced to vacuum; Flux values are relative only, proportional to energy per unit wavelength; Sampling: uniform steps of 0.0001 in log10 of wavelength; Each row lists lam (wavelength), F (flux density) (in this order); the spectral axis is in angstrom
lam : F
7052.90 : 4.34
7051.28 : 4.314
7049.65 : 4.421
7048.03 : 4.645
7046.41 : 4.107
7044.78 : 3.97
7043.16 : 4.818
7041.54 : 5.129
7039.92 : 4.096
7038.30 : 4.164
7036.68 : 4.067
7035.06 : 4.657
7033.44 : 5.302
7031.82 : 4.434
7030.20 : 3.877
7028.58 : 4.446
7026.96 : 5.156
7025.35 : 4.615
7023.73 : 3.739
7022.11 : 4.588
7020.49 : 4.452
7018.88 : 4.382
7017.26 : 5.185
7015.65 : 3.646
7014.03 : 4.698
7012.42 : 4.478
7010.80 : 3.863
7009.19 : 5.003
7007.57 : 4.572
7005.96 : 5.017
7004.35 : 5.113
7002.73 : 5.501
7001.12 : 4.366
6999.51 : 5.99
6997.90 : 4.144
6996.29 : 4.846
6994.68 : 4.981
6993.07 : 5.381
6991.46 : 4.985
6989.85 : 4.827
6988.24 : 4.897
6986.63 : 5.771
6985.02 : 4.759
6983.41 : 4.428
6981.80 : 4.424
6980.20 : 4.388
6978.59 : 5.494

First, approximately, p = 4.51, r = 5.03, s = 4.40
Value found 0.203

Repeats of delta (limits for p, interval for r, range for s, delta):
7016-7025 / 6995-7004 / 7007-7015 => 0.198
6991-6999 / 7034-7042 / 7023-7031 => 0.257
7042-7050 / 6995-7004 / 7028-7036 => 0.196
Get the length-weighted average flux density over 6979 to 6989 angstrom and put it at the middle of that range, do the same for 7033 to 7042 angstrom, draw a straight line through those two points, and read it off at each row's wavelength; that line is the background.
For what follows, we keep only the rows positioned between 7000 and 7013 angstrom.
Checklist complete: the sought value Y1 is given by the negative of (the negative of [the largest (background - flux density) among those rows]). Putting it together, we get 0.80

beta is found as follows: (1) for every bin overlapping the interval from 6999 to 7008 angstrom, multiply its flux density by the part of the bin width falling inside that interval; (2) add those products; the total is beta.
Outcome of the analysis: 46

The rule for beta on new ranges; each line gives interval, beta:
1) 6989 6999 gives 49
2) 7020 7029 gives 41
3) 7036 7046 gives 44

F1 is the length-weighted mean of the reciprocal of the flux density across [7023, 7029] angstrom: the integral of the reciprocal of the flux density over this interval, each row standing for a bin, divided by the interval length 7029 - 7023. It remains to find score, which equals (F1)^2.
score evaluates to 0.051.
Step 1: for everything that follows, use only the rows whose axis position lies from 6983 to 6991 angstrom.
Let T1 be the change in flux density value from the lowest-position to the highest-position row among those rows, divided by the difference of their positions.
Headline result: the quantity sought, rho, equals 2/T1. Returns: 32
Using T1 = 0.06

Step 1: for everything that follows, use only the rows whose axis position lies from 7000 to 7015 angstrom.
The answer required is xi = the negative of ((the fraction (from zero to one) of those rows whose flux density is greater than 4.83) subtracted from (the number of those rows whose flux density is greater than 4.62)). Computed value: -4.6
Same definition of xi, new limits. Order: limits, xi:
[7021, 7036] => -2.8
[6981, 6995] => -6.4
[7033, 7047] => -3.8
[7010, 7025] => -1.9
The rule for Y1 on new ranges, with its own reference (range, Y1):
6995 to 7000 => 0.59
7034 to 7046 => 0.51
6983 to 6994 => 0.38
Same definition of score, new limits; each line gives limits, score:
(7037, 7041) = 0.057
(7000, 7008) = 0.041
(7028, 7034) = 0.051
